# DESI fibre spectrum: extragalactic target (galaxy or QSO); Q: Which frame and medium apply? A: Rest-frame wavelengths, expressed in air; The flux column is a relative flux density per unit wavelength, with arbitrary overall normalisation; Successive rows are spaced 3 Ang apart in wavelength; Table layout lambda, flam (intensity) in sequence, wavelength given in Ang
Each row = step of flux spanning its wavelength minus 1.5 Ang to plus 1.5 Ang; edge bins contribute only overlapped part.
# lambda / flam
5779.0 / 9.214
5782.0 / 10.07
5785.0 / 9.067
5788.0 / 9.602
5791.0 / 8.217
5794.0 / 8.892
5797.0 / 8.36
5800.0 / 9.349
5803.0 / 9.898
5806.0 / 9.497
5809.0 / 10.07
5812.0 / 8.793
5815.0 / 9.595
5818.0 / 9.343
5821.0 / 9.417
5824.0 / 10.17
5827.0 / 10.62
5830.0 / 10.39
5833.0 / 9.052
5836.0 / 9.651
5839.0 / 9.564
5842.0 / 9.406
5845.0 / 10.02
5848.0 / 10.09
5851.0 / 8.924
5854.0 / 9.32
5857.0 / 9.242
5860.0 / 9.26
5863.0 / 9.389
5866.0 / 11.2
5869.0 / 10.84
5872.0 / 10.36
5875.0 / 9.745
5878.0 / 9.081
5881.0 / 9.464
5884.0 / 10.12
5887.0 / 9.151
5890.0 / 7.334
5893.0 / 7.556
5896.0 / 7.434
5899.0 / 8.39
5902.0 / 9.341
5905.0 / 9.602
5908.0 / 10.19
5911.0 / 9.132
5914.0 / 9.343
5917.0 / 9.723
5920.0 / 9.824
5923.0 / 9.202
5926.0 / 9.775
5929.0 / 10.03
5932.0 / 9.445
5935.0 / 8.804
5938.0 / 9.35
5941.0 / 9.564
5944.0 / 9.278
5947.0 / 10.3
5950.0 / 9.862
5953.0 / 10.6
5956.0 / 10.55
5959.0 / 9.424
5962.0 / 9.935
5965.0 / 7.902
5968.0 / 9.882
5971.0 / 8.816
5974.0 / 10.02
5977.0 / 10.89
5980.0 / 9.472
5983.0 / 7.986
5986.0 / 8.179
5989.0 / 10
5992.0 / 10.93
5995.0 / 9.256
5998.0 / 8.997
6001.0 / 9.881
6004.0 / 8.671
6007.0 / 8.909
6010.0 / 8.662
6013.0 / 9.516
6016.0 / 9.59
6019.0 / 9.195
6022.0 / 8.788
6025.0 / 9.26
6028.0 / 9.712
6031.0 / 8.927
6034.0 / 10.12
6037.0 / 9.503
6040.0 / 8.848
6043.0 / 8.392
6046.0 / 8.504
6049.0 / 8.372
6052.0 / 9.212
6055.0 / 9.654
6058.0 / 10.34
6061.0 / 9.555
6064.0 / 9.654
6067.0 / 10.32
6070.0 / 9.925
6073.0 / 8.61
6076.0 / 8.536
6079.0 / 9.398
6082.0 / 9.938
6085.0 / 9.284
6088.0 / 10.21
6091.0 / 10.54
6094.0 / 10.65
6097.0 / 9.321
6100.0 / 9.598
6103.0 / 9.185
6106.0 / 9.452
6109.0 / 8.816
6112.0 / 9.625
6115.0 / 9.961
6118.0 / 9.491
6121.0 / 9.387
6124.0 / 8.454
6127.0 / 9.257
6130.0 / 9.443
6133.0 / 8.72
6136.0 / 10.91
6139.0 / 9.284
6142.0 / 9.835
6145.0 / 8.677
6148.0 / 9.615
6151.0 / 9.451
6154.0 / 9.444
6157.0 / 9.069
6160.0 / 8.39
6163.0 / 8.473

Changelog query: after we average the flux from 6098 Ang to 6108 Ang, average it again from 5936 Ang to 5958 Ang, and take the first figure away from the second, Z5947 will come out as 0.5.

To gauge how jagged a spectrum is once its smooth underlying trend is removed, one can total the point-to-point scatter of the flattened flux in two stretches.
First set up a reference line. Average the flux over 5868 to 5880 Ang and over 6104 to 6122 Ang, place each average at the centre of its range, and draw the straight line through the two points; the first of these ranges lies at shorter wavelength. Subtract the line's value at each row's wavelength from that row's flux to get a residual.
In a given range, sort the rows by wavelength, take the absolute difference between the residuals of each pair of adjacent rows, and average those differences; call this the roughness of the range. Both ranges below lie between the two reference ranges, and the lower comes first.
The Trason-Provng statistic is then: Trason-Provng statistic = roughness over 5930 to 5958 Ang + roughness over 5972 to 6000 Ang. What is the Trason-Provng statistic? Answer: 1.57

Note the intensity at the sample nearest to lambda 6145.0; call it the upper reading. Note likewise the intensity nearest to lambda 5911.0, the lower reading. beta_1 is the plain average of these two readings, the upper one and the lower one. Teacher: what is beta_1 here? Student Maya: 8.9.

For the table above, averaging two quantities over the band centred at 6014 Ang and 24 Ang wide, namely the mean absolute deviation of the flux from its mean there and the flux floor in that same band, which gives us 4.49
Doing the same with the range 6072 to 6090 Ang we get 4.53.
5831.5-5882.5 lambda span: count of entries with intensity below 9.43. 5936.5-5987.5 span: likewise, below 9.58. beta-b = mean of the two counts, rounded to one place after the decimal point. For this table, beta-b 8.5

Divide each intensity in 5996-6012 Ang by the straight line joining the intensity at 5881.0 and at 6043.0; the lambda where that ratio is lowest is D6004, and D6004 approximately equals 6004.0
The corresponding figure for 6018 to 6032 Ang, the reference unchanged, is 6022.0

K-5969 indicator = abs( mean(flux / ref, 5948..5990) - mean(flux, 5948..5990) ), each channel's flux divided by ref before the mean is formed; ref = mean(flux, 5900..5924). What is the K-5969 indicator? 8.54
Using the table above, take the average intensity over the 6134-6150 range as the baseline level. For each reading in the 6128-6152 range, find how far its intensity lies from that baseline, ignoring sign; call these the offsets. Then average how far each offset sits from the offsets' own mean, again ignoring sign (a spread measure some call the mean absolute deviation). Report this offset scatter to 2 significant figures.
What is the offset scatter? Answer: 0.40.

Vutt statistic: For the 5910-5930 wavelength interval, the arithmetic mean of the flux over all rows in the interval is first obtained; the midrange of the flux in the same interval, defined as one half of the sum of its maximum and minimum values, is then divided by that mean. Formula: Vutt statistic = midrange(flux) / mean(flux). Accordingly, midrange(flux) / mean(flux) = 1.00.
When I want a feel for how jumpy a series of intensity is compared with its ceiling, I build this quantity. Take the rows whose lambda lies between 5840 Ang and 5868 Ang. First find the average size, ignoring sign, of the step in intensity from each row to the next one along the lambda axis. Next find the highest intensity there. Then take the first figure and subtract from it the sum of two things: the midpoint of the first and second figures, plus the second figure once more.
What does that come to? -16.5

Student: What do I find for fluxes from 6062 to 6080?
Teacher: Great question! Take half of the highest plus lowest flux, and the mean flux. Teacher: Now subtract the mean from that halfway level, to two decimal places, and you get 0.02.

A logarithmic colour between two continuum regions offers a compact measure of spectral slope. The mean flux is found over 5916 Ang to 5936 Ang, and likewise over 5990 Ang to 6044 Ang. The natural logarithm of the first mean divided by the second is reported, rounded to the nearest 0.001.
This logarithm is 0.027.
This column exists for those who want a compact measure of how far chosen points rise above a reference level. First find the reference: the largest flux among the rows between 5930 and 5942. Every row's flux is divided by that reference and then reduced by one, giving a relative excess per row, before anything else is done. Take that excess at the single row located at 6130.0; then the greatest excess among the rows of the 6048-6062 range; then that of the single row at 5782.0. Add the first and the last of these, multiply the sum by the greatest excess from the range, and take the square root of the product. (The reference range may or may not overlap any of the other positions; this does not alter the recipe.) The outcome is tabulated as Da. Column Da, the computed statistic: 0.057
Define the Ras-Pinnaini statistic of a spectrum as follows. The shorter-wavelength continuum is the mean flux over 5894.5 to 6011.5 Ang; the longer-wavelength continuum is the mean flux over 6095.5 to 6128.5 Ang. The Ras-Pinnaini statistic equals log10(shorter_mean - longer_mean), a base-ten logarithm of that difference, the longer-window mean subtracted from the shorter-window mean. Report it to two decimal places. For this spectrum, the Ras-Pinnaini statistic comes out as -0.99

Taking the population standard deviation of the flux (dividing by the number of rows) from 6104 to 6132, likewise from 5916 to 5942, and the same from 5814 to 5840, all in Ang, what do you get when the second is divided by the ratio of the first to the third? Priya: 0.41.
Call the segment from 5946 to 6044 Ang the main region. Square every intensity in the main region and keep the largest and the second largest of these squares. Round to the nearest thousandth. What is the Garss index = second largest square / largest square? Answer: 0.993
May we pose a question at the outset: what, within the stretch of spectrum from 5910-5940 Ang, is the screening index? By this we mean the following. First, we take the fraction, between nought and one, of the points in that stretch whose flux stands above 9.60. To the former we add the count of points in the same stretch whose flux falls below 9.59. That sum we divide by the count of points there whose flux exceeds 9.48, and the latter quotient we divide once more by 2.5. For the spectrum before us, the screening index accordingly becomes 0.64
